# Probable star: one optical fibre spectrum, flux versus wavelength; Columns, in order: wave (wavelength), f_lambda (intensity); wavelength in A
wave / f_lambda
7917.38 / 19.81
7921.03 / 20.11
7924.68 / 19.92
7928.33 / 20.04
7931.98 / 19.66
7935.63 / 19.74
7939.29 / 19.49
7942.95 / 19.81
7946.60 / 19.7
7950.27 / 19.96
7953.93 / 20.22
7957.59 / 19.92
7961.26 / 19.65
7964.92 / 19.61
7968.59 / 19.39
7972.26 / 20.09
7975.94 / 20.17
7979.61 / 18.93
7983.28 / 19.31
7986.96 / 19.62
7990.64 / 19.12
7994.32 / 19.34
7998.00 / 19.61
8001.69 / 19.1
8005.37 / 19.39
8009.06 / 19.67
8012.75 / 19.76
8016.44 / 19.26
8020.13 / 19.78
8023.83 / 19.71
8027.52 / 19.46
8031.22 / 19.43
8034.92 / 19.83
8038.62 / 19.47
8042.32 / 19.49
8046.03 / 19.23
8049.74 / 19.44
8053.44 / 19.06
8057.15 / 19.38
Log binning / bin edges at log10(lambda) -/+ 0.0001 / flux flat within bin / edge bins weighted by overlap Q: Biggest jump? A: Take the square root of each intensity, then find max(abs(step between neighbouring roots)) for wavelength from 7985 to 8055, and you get 0.06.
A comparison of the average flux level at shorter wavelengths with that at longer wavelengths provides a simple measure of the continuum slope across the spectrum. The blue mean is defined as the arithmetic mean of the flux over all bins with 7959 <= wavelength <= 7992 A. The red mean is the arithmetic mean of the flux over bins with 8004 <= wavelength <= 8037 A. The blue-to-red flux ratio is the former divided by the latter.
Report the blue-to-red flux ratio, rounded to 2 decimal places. 1.00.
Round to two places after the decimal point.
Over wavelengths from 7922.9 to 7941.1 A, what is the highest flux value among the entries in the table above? 20.04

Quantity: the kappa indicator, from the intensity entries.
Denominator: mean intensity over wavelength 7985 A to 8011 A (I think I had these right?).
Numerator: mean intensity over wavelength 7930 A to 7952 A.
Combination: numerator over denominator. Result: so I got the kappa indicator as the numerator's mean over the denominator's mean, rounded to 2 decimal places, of 1.02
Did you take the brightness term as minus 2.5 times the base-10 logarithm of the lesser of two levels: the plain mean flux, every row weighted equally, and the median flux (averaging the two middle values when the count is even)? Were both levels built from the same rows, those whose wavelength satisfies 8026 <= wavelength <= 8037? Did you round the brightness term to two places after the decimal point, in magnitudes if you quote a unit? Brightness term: -3.22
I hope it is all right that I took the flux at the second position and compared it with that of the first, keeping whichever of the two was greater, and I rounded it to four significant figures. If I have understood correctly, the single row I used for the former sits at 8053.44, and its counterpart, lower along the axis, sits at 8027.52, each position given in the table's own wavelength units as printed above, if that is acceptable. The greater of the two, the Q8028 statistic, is 19.46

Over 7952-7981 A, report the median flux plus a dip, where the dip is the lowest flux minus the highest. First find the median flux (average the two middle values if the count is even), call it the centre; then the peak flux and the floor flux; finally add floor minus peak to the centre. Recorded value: 18.5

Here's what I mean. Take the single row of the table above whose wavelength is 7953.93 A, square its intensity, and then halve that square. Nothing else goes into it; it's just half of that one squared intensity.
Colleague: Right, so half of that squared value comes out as 204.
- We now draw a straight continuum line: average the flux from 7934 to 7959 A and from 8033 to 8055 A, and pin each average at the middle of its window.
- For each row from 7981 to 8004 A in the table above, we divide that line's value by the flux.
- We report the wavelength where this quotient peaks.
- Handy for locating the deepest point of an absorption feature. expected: 7990.64 A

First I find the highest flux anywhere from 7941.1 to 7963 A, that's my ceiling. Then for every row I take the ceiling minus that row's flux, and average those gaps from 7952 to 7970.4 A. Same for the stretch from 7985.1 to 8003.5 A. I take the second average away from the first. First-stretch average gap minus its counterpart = -0.4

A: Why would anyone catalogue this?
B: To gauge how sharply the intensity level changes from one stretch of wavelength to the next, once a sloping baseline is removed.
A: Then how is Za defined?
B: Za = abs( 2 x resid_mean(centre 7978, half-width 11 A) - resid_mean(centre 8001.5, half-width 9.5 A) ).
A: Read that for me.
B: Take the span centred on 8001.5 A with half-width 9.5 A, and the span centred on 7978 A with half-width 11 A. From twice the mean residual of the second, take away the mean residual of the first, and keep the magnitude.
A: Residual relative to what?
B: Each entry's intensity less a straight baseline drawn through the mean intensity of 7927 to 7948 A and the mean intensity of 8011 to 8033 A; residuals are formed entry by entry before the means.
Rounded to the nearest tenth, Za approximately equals 0.0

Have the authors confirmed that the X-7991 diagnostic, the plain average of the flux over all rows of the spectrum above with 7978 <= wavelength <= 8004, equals 19.3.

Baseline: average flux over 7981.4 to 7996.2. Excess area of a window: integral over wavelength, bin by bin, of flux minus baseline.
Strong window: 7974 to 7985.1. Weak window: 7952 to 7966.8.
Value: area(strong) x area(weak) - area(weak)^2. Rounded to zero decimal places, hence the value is -44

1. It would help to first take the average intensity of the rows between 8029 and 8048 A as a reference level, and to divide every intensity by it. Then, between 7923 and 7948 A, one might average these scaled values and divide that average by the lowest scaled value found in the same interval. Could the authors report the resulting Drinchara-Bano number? 1.01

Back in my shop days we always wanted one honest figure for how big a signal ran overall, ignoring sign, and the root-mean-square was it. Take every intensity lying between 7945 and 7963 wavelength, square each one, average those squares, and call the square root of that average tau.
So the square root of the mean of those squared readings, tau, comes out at 19.9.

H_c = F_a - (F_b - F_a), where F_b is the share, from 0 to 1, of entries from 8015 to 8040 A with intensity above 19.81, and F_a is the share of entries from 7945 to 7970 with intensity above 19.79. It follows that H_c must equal 0.71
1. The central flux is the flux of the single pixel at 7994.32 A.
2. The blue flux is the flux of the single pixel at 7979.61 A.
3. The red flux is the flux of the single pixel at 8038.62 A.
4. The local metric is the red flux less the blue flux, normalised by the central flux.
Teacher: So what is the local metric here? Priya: 0.028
